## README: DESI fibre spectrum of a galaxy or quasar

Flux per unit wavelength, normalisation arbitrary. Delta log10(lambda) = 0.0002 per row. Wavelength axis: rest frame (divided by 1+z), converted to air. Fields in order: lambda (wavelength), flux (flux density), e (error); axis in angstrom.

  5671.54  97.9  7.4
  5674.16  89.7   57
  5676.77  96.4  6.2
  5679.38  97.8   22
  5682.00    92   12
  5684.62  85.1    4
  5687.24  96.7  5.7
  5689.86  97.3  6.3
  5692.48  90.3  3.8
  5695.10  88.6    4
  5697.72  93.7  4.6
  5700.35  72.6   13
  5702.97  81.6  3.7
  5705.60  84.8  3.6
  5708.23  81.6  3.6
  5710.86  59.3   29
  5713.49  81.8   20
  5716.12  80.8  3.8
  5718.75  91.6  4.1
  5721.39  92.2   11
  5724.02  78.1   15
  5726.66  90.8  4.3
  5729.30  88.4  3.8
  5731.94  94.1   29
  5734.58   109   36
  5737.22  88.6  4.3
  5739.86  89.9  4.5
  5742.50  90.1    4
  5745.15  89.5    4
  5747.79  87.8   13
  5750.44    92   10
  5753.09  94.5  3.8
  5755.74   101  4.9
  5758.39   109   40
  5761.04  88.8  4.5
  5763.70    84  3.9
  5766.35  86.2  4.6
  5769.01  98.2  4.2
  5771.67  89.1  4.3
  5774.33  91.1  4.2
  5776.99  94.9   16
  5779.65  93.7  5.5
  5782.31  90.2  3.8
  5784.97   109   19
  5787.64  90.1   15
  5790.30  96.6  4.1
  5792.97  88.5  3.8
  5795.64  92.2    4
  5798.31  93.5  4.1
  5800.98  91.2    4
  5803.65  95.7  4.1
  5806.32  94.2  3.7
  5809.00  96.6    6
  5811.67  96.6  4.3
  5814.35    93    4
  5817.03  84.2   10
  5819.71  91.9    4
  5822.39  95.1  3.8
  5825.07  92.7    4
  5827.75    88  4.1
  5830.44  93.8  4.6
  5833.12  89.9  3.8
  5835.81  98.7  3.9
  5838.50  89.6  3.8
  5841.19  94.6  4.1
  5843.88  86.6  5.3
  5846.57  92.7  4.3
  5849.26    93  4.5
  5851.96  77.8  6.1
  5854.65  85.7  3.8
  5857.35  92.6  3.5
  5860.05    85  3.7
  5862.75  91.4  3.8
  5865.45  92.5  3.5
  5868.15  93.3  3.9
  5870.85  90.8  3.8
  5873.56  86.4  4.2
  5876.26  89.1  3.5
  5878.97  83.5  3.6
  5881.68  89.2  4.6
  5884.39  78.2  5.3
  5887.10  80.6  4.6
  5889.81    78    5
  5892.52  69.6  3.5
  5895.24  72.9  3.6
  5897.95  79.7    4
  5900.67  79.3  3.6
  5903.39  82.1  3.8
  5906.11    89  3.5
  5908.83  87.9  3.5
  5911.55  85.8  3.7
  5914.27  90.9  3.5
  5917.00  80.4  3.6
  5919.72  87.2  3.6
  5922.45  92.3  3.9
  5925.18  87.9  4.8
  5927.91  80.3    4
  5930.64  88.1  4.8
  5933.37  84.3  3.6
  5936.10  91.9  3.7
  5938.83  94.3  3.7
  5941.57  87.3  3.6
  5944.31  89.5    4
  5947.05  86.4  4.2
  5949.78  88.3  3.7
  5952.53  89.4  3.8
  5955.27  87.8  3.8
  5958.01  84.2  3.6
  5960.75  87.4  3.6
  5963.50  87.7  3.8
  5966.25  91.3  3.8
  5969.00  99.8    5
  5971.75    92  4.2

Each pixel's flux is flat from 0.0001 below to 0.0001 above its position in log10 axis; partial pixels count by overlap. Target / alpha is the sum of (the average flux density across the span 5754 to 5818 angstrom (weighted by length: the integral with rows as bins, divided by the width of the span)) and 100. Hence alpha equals 194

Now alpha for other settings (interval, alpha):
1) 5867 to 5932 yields 184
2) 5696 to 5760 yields 188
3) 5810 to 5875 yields 191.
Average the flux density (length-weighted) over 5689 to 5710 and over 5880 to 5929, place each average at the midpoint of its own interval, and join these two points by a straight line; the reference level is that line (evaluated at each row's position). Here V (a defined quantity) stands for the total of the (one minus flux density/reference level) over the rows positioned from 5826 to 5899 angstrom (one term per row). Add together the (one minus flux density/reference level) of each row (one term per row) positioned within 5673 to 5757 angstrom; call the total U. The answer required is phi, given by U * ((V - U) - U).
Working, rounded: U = -1.39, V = -1.1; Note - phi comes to -2.3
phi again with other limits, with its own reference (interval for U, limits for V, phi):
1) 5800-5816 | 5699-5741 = -1.1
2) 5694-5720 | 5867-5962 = -0.9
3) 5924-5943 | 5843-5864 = -0.2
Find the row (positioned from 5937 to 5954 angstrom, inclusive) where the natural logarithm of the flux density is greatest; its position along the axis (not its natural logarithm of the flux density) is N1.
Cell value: 5938.83 angstrom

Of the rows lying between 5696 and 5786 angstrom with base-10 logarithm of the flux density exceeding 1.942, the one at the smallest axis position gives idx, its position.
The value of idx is 5697.72 angstrom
